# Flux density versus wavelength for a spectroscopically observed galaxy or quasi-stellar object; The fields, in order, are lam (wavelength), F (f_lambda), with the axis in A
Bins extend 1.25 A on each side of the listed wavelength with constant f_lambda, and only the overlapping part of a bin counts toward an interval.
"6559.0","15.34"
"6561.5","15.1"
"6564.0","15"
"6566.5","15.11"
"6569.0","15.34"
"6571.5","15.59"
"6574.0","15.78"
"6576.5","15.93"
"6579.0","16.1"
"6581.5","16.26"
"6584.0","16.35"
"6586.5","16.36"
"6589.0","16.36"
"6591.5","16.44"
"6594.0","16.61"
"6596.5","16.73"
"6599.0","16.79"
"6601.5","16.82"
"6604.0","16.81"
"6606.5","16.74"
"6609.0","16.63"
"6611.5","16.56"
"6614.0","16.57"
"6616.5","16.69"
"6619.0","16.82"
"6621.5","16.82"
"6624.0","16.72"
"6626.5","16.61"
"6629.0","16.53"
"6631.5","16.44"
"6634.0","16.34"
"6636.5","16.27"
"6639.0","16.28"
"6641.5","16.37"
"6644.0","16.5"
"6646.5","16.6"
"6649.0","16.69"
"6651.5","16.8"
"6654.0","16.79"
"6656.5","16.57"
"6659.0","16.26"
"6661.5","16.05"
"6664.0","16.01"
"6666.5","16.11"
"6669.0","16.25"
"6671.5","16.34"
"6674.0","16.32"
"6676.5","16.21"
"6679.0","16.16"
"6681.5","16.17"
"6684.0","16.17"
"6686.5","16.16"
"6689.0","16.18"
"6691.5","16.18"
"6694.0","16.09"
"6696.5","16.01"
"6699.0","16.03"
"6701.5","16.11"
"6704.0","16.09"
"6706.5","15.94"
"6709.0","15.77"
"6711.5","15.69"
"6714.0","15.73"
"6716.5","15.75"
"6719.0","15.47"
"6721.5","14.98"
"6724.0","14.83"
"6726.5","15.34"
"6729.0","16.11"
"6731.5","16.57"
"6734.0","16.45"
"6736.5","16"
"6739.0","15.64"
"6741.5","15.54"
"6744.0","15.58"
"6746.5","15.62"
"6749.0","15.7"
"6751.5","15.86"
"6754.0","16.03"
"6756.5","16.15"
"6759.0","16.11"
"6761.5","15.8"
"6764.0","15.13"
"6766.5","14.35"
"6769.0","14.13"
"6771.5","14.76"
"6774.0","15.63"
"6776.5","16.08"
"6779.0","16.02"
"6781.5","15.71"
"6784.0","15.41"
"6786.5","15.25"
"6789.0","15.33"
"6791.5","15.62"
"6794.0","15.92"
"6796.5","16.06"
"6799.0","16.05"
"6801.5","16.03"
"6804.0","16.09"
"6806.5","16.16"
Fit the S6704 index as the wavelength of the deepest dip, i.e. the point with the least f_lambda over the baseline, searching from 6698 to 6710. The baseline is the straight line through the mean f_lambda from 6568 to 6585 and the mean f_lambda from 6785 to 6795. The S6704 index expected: 6709.0 A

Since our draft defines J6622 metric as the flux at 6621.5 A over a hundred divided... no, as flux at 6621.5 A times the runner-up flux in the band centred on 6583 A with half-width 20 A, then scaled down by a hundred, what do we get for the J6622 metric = 2.82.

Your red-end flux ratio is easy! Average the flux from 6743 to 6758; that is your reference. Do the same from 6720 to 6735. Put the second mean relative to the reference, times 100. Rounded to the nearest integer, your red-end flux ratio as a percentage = 99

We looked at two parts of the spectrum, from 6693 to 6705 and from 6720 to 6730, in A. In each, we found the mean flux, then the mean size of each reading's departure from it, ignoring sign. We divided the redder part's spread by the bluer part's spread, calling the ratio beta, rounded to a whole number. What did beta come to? 11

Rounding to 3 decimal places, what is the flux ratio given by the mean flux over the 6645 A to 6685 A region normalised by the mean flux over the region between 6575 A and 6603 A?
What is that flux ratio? 0.995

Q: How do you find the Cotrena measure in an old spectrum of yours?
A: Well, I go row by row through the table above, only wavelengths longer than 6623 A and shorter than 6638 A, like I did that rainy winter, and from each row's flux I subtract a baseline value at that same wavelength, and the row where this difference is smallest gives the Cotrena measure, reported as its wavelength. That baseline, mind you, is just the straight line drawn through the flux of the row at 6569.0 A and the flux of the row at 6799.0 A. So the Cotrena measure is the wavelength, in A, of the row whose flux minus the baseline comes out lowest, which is 6636.5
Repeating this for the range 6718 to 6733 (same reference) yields 6724.0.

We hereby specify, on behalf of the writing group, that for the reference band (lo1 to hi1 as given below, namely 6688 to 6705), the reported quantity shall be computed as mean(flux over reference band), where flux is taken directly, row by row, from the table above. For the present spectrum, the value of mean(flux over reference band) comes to 16.10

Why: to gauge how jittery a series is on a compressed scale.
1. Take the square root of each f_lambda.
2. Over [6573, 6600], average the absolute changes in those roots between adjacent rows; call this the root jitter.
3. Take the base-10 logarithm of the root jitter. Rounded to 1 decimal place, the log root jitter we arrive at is -1.9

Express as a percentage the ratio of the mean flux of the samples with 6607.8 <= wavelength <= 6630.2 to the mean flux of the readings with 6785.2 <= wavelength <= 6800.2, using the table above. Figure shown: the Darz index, 106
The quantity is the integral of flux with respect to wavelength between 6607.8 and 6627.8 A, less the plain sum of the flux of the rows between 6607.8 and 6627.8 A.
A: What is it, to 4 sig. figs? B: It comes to 200.1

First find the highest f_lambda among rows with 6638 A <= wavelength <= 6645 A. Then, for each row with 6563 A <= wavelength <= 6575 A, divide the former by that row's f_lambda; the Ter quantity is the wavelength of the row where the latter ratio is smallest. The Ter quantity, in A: 6574.0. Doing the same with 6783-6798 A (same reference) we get 6796.5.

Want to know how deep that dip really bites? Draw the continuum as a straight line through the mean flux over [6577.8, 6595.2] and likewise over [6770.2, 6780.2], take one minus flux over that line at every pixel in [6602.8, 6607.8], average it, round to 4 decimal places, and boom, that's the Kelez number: -0.0303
